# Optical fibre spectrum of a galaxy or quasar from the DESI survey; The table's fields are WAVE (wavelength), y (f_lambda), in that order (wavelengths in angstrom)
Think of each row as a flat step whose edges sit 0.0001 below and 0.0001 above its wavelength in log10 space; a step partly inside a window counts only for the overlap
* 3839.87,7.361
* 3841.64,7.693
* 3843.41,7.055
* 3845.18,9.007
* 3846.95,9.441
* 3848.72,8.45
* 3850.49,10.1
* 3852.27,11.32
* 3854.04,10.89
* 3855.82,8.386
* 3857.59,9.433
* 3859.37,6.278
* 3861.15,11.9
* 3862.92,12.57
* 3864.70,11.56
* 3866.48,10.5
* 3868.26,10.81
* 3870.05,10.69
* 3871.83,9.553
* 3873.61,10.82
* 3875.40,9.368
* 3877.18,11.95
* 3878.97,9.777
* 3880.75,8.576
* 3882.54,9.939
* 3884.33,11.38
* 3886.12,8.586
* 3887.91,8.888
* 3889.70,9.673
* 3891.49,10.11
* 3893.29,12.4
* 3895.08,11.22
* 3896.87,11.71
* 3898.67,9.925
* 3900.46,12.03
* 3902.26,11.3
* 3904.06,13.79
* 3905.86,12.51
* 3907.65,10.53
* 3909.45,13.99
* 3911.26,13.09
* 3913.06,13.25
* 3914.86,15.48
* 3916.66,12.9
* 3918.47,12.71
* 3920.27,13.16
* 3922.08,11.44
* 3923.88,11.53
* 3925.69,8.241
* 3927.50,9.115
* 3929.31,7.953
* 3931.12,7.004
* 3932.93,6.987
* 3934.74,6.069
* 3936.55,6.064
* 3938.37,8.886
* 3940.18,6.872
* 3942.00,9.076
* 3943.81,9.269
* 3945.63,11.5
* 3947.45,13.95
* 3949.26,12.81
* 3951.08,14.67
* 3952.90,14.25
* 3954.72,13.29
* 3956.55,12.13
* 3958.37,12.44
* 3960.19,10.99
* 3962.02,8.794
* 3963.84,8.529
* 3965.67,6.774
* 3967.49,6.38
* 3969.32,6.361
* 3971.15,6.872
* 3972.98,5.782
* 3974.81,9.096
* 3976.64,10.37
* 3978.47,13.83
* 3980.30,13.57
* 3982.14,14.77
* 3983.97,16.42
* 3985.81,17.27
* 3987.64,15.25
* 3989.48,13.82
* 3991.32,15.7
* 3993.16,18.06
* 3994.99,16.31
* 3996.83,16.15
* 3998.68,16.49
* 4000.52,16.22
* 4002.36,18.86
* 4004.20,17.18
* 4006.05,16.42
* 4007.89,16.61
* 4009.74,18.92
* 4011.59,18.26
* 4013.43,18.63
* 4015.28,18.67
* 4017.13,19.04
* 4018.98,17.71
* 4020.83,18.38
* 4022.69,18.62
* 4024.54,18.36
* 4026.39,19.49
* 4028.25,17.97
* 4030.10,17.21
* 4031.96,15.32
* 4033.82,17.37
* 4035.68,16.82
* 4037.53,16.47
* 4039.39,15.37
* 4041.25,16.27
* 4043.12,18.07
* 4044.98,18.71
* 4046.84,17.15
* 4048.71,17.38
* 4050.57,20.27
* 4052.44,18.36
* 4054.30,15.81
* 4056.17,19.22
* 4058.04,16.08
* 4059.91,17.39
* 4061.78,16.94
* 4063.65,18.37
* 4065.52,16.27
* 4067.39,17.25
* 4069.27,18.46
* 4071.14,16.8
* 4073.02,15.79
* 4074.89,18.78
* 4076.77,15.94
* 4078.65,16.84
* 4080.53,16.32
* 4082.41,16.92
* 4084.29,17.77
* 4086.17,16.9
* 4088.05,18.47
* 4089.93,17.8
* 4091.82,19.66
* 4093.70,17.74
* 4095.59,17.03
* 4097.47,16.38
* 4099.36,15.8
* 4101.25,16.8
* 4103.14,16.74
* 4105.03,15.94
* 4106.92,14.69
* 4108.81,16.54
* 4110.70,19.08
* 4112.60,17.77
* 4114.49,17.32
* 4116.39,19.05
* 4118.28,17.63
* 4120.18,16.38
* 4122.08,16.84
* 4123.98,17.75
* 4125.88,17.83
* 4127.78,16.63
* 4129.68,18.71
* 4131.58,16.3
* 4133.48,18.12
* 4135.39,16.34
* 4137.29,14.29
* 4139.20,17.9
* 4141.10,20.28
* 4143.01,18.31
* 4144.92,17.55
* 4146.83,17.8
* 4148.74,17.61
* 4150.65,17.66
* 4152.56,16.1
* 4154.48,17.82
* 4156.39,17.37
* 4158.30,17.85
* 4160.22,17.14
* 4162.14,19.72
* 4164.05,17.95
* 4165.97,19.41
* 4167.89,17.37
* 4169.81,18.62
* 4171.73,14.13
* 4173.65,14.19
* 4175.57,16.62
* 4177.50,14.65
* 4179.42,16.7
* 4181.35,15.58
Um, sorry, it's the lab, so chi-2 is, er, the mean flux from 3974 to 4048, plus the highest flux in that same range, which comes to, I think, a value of 36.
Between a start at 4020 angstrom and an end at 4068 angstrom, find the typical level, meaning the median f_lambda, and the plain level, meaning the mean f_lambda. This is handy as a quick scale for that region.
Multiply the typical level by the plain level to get 304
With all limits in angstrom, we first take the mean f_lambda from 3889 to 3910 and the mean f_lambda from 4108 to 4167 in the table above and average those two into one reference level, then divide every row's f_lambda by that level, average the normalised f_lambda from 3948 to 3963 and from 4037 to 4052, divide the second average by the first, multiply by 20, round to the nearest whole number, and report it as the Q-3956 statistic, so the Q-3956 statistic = 28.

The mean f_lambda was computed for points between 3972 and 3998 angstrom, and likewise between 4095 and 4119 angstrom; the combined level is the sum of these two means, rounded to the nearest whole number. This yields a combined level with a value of 31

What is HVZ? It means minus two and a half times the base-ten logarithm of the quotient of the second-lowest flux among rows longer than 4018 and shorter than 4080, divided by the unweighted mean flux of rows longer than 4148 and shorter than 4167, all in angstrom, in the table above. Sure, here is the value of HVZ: 0.2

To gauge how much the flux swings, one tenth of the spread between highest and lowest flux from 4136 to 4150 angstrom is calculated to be 0.60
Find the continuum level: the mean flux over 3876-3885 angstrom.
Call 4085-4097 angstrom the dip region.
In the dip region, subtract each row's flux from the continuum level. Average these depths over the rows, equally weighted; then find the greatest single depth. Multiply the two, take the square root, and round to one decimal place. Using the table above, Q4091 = 7.1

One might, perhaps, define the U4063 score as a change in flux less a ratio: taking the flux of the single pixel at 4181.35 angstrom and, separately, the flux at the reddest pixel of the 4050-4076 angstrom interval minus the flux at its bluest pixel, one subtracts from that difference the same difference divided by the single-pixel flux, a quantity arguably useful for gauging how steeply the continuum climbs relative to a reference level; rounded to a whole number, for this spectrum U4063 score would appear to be -1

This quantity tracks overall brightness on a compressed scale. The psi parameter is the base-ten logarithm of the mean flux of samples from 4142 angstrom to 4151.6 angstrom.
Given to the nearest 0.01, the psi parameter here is 1.25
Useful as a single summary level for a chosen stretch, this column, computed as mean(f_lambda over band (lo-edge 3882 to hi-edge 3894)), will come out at 10.1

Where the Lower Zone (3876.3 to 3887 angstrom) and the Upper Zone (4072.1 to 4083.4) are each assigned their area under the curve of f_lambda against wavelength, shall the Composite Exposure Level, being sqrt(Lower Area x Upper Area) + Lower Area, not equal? 250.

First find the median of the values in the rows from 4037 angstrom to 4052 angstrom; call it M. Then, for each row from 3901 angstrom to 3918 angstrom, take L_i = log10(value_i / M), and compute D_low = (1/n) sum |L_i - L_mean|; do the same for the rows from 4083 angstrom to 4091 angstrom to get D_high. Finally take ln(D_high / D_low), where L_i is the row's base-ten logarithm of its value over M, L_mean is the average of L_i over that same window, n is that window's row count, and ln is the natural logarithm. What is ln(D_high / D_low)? -1.2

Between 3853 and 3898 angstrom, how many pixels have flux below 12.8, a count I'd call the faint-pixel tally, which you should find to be 25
